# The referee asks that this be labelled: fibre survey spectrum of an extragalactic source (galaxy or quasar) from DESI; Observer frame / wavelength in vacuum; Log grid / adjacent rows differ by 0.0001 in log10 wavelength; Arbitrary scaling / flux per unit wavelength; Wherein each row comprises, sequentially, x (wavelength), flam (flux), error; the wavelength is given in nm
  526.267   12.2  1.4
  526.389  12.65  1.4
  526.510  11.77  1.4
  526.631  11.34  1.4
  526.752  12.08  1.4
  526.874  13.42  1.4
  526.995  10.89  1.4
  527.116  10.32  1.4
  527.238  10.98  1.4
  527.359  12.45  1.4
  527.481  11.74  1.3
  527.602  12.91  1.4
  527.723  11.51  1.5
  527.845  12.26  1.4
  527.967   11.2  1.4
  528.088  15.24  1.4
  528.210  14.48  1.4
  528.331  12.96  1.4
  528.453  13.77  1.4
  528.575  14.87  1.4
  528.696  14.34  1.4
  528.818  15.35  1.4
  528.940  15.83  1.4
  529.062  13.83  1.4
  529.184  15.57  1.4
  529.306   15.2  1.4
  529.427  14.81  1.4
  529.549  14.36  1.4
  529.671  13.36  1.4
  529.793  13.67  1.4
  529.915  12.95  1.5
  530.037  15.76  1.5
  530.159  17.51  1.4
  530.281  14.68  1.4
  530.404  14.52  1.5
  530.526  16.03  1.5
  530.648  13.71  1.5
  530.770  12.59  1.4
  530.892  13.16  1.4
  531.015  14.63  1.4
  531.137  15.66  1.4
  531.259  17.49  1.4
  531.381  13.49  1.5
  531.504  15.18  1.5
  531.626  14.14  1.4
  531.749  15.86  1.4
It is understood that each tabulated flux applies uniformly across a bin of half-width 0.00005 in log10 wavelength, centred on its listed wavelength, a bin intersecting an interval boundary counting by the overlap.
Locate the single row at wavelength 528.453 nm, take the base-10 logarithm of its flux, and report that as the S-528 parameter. 1.14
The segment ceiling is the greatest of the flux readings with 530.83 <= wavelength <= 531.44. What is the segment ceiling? 17.49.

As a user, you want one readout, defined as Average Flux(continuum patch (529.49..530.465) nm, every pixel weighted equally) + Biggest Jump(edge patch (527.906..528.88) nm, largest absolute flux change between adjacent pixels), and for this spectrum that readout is 18.6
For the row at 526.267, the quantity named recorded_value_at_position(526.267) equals 12.2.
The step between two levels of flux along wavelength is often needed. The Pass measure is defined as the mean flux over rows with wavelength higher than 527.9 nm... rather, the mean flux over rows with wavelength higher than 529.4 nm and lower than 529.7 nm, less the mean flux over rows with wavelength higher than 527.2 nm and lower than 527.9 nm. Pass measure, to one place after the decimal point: 2.2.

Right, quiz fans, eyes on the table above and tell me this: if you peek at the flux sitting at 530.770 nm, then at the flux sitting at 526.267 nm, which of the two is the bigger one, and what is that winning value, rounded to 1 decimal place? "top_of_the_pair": 12.6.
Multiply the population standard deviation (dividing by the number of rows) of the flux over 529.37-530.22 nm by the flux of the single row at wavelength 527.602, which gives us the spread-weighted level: 19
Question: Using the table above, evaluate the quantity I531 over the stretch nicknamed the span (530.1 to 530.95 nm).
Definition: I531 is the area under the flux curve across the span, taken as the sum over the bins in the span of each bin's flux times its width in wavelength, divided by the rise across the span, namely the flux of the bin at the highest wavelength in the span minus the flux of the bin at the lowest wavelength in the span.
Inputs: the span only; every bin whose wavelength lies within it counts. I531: -2.9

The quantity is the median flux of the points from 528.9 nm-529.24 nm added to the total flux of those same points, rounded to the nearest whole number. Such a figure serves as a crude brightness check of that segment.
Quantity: 61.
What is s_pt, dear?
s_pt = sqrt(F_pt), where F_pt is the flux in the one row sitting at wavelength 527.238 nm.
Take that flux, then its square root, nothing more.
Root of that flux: 3.31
